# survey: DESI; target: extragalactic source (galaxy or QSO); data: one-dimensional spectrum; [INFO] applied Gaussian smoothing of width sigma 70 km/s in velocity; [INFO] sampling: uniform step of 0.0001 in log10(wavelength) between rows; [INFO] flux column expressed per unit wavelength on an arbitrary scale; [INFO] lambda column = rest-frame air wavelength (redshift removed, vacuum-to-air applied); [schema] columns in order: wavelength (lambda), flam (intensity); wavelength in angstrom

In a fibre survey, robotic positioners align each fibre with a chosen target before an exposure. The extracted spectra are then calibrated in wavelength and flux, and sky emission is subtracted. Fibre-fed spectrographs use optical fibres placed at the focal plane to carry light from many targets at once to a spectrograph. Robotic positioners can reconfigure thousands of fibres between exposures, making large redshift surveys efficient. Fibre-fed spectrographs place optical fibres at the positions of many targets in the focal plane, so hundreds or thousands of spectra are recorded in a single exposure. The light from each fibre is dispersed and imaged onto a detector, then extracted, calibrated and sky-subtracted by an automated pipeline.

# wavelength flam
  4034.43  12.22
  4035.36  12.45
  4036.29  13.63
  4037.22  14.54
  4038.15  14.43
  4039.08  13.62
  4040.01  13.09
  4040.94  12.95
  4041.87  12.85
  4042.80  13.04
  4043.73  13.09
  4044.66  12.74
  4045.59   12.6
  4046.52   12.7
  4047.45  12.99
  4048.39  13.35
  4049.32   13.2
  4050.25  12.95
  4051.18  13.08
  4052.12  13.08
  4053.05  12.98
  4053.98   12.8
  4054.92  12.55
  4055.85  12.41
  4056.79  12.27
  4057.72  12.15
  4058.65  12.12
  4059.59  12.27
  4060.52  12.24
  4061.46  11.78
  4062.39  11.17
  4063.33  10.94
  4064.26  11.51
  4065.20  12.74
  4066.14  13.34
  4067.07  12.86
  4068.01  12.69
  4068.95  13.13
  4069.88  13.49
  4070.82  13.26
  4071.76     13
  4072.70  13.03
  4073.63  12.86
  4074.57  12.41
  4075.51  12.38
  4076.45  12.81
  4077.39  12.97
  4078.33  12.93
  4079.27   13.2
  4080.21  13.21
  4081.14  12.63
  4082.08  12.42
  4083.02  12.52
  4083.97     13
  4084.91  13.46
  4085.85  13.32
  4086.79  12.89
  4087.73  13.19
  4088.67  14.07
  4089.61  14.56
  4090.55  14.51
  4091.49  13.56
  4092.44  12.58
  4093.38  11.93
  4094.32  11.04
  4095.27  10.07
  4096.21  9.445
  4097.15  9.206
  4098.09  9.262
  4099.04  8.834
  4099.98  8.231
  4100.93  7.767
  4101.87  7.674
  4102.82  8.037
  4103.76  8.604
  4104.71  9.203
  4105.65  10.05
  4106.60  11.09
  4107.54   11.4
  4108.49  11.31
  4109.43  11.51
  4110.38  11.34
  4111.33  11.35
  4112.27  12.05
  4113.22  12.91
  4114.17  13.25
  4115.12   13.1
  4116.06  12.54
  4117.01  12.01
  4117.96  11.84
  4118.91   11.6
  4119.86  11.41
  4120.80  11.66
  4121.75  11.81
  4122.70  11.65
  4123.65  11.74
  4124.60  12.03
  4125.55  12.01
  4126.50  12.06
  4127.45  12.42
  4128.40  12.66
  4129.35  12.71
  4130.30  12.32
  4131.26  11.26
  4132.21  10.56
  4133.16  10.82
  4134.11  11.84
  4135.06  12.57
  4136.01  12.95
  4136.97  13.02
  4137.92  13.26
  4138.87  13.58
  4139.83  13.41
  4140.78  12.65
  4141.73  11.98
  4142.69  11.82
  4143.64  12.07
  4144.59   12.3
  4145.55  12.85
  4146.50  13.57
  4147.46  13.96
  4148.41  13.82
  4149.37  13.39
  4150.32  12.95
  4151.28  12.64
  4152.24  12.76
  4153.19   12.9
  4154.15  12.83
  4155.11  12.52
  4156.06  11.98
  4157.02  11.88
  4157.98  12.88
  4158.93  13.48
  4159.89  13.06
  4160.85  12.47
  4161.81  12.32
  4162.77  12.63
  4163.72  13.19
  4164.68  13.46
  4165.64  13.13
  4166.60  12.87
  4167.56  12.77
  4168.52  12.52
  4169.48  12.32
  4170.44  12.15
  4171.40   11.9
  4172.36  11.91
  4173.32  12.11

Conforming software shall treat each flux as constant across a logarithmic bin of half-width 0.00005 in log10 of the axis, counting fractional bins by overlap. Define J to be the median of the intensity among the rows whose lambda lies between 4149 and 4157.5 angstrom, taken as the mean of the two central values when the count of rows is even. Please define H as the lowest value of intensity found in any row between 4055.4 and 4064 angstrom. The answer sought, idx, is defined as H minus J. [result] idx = -1.8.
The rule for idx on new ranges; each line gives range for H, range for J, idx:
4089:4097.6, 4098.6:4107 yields 0.6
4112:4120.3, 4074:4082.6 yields -1.4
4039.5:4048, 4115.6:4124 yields 0.9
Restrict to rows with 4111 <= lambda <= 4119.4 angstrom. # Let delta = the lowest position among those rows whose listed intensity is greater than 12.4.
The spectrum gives 4113.22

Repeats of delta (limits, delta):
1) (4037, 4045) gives 4037.22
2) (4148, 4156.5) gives 4148.41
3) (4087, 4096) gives 4087.73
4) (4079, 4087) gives 4079.27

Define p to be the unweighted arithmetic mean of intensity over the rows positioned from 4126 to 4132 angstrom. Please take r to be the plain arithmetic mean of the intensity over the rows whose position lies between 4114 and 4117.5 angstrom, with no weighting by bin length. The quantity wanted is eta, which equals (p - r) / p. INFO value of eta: -0.04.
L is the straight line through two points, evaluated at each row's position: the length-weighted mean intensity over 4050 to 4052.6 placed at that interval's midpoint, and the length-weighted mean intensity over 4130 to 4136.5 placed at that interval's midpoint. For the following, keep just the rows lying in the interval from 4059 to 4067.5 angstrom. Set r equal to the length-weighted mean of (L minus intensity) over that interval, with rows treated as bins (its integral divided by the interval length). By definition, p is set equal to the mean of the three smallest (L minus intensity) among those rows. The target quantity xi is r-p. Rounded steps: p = -0.2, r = 0.8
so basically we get 0.93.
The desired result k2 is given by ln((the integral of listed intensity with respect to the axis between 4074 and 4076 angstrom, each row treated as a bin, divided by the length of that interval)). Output 2.52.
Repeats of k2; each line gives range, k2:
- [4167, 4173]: 2.51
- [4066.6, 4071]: 2.57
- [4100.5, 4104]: 2.08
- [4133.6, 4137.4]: 2.53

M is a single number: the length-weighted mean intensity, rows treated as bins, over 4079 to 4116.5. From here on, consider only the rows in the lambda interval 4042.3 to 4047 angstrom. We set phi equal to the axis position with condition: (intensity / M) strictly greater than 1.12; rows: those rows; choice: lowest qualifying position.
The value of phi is 4042.80 angstrom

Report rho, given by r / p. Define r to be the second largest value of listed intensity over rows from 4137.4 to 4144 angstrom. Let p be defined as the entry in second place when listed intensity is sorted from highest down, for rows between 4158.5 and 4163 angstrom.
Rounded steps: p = 13.06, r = 13.41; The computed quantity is 1.03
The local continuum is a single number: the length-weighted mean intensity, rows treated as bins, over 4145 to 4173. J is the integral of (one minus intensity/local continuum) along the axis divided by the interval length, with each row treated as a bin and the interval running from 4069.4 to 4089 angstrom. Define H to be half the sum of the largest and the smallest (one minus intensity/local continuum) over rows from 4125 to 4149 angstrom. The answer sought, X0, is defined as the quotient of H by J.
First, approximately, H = 0.041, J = -0.02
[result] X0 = -2.6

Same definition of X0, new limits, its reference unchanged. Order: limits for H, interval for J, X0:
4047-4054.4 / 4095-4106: -0.1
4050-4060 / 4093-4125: 0.1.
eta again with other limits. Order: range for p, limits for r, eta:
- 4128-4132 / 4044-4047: -0.04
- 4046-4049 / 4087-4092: -0.07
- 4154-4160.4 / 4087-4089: -0.08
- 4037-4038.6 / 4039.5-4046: 0.11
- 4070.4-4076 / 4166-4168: 0.00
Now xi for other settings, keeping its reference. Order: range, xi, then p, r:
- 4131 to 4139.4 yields 1.09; -1.6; -0.5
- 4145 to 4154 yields 0.57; -2.3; -1.7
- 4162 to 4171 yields 0.47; -2.0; -1.6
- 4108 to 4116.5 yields 0.97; -1.0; -0.1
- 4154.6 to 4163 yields 0.56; -1.8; -1.3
